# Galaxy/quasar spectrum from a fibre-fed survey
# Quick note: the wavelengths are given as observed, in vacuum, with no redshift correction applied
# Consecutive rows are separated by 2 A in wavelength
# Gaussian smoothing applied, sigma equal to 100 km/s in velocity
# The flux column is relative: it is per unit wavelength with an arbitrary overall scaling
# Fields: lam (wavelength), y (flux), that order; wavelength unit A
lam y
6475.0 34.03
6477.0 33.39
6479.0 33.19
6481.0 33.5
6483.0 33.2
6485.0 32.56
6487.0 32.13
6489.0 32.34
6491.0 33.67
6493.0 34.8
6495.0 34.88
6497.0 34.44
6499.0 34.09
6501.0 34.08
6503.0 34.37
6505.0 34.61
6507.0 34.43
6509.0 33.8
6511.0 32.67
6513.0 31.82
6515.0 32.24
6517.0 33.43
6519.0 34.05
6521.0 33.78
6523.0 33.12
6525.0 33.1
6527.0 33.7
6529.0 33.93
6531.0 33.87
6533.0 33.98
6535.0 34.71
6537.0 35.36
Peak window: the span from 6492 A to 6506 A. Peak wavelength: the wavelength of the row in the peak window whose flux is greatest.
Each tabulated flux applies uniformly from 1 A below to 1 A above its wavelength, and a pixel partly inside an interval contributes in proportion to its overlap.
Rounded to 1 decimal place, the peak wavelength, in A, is 6495.0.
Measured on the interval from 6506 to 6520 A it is 6507.0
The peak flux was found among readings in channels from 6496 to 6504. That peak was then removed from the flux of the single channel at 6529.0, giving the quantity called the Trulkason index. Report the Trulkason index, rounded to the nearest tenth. -0.5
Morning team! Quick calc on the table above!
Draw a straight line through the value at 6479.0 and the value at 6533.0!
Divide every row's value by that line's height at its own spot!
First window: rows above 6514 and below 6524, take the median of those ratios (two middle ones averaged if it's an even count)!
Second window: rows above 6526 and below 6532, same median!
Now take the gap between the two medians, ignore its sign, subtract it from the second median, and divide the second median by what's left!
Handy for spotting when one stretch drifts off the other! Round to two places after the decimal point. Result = 1.01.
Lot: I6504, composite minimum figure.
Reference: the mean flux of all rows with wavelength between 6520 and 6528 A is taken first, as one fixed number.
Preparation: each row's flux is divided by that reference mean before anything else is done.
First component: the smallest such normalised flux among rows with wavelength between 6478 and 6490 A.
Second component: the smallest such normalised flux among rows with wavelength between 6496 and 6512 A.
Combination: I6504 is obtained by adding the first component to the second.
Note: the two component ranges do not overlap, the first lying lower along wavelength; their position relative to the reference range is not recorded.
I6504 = 1.94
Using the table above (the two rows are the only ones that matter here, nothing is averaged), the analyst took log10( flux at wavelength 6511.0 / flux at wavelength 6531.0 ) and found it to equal -0.016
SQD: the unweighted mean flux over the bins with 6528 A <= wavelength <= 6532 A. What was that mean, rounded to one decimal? 33.9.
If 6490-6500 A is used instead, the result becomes 34.4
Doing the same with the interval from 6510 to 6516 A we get 32.2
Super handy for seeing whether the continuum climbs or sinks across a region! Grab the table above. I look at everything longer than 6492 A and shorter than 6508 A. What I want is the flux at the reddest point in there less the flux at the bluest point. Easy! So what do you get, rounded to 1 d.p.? -0.4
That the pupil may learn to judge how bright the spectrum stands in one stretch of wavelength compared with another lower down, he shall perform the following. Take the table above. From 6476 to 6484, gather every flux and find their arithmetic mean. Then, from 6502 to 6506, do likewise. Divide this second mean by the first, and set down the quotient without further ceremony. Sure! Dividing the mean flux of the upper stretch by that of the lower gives 1.04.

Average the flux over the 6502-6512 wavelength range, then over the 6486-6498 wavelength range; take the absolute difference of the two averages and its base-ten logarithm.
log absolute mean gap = -0.6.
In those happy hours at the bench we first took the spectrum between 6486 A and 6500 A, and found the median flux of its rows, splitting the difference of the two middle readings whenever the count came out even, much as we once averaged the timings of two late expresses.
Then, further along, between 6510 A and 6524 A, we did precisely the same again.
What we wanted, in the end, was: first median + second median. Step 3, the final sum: 67.2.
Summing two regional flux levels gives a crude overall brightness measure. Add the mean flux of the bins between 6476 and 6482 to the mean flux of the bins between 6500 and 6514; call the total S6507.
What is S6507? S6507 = 67.0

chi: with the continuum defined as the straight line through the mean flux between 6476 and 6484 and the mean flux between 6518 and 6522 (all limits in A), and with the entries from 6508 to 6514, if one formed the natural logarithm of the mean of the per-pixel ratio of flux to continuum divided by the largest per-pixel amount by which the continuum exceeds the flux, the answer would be -0.7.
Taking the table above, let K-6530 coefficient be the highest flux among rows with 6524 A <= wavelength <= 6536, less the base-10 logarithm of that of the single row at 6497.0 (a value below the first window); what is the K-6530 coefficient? 33.2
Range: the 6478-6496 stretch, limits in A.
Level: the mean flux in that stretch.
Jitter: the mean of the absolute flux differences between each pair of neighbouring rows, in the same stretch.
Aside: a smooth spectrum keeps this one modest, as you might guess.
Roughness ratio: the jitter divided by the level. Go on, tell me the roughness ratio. 0.0166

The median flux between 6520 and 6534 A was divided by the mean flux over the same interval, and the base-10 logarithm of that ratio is 0.0018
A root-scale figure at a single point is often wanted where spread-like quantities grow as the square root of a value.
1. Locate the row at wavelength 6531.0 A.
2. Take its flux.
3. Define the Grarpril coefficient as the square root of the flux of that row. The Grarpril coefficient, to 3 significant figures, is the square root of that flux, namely 5.82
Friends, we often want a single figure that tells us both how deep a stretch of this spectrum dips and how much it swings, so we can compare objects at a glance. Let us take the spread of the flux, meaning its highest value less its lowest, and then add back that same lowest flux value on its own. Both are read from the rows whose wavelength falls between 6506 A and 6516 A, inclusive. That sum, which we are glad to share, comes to 34.4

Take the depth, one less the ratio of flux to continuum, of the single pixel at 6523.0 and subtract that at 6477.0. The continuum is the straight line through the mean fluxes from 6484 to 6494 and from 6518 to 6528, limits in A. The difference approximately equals 0.026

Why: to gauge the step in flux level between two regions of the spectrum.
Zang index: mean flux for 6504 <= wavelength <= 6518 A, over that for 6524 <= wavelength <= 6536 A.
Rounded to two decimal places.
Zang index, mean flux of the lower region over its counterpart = 0.98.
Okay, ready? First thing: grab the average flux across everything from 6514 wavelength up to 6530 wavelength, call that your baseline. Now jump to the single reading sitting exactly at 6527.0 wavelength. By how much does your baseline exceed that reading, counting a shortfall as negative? -0.3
